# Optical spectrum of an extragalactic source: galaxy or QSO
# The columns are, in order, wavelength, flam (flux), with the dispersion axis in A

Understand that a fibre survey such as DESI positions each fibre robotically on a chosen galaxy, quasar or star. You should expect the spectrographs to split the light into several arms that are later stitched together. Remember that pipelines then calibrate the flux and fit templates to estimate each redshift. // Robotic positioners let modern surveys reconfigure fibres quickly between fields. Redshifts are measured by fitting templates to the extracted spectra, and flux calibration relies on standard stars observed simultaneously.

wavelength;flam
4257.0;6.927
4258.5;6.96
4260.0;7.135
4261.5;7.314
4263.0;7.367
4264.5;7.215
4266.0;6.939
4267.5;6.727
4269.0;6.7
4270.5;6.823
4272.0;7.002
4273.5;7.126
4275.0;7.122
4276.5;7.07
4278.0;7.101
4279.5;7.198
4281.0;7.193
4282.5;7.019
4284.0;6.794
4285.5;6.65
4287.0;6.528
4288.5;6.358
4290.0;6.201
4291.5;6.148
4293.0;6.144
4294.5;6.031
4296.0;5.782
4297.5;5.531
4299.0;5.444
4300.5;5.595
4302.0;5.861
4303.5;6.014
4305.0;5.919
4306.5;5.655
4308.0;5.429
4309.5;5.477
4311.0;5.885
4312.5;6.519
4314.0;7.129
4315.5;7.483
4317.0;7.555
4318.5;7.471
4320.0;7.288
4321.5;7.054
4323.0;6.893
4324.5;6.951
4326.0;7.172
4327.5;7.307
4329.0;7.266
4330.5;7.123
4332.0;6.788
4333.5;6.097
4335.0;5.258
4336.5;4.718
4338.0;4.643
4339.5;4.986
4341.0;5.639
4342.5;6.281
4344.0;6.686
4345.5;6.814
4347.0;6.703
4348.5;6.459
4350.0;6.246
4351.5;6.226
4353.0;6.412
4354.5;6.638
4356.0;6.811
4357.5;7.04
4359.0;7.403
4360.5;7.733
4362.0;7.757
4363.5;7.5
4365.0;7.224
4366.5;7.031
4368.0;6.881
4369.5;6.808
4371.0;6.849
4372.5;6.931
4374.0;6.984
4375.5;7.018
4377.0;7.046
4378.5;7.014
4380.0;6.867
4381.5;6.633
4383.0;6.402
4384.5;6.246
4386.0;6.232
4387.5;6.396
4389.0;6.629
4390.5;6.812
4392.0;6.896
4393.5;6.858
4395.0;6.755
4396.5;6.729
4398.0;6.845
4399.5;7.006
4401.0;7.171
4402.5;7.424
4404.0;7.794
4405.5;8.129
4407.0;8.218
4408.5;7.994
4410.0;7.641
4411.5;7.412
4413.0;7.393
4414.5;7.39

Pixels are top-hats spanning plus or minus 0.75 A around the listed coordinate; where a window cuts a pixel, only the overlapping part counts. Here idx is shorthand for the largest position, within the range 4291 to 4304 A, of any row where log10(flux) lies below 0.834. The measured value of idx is 4303.5 A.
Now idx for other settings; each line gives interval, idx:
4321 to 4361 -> 4356.0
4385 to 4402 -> 4396.5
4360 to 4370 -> 4369.5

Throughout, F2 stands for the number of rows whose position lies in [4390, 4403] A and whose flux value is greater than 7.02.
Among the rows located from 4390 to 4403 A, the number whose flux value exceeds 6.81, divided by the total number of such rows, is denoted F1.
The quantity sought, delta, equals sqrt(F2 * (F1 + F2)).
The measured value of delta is 2.4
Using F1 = 0.8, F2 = 2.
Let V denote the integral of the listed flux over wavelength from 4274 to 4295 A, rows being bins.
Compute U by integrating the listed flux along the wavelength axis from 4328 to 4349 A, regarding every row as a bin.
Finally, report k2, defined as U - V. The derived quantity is -12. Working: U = 128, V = 141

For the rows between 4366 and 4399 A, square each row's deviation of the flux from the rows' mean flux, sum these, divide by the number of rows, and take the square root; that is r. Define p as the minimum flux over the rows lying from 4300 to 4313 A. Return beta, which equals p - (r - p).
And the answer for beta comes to 10.6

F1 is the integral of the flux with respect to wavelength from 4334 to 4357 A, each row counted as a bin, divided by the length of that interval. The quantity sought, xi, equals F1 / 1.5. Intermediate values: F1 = 6.0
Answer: 4.03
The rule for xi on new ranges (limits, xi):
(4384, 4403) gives 4.51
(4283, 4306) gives 4.05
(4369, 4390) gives 4.48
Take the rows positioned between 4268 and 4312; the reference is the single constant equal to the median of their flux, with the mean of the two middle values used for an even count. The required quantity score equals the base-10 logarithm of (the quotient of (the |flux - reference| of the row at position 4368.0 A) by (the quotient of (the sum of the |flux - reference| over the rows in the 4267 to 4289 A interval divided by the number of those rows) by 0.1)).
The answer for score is -1.0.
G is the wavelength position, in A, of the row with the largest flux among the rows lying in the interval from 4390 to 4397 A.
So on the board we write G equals 4392.0 A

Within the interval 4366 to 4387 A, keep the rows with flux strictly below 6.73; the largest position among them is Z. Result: 4386.0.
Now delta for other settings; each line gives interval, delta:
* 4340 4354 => 0.0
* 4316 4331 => 8.5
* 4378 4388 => 0.0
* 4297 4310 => 0.0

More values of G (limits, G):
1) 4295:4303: 4302.0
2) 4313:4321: 4317.0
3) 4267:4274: 4273.5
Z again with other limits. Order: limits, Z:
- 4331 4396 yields 4389.0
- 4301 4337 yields 4336.5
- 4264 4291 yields 4290.0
